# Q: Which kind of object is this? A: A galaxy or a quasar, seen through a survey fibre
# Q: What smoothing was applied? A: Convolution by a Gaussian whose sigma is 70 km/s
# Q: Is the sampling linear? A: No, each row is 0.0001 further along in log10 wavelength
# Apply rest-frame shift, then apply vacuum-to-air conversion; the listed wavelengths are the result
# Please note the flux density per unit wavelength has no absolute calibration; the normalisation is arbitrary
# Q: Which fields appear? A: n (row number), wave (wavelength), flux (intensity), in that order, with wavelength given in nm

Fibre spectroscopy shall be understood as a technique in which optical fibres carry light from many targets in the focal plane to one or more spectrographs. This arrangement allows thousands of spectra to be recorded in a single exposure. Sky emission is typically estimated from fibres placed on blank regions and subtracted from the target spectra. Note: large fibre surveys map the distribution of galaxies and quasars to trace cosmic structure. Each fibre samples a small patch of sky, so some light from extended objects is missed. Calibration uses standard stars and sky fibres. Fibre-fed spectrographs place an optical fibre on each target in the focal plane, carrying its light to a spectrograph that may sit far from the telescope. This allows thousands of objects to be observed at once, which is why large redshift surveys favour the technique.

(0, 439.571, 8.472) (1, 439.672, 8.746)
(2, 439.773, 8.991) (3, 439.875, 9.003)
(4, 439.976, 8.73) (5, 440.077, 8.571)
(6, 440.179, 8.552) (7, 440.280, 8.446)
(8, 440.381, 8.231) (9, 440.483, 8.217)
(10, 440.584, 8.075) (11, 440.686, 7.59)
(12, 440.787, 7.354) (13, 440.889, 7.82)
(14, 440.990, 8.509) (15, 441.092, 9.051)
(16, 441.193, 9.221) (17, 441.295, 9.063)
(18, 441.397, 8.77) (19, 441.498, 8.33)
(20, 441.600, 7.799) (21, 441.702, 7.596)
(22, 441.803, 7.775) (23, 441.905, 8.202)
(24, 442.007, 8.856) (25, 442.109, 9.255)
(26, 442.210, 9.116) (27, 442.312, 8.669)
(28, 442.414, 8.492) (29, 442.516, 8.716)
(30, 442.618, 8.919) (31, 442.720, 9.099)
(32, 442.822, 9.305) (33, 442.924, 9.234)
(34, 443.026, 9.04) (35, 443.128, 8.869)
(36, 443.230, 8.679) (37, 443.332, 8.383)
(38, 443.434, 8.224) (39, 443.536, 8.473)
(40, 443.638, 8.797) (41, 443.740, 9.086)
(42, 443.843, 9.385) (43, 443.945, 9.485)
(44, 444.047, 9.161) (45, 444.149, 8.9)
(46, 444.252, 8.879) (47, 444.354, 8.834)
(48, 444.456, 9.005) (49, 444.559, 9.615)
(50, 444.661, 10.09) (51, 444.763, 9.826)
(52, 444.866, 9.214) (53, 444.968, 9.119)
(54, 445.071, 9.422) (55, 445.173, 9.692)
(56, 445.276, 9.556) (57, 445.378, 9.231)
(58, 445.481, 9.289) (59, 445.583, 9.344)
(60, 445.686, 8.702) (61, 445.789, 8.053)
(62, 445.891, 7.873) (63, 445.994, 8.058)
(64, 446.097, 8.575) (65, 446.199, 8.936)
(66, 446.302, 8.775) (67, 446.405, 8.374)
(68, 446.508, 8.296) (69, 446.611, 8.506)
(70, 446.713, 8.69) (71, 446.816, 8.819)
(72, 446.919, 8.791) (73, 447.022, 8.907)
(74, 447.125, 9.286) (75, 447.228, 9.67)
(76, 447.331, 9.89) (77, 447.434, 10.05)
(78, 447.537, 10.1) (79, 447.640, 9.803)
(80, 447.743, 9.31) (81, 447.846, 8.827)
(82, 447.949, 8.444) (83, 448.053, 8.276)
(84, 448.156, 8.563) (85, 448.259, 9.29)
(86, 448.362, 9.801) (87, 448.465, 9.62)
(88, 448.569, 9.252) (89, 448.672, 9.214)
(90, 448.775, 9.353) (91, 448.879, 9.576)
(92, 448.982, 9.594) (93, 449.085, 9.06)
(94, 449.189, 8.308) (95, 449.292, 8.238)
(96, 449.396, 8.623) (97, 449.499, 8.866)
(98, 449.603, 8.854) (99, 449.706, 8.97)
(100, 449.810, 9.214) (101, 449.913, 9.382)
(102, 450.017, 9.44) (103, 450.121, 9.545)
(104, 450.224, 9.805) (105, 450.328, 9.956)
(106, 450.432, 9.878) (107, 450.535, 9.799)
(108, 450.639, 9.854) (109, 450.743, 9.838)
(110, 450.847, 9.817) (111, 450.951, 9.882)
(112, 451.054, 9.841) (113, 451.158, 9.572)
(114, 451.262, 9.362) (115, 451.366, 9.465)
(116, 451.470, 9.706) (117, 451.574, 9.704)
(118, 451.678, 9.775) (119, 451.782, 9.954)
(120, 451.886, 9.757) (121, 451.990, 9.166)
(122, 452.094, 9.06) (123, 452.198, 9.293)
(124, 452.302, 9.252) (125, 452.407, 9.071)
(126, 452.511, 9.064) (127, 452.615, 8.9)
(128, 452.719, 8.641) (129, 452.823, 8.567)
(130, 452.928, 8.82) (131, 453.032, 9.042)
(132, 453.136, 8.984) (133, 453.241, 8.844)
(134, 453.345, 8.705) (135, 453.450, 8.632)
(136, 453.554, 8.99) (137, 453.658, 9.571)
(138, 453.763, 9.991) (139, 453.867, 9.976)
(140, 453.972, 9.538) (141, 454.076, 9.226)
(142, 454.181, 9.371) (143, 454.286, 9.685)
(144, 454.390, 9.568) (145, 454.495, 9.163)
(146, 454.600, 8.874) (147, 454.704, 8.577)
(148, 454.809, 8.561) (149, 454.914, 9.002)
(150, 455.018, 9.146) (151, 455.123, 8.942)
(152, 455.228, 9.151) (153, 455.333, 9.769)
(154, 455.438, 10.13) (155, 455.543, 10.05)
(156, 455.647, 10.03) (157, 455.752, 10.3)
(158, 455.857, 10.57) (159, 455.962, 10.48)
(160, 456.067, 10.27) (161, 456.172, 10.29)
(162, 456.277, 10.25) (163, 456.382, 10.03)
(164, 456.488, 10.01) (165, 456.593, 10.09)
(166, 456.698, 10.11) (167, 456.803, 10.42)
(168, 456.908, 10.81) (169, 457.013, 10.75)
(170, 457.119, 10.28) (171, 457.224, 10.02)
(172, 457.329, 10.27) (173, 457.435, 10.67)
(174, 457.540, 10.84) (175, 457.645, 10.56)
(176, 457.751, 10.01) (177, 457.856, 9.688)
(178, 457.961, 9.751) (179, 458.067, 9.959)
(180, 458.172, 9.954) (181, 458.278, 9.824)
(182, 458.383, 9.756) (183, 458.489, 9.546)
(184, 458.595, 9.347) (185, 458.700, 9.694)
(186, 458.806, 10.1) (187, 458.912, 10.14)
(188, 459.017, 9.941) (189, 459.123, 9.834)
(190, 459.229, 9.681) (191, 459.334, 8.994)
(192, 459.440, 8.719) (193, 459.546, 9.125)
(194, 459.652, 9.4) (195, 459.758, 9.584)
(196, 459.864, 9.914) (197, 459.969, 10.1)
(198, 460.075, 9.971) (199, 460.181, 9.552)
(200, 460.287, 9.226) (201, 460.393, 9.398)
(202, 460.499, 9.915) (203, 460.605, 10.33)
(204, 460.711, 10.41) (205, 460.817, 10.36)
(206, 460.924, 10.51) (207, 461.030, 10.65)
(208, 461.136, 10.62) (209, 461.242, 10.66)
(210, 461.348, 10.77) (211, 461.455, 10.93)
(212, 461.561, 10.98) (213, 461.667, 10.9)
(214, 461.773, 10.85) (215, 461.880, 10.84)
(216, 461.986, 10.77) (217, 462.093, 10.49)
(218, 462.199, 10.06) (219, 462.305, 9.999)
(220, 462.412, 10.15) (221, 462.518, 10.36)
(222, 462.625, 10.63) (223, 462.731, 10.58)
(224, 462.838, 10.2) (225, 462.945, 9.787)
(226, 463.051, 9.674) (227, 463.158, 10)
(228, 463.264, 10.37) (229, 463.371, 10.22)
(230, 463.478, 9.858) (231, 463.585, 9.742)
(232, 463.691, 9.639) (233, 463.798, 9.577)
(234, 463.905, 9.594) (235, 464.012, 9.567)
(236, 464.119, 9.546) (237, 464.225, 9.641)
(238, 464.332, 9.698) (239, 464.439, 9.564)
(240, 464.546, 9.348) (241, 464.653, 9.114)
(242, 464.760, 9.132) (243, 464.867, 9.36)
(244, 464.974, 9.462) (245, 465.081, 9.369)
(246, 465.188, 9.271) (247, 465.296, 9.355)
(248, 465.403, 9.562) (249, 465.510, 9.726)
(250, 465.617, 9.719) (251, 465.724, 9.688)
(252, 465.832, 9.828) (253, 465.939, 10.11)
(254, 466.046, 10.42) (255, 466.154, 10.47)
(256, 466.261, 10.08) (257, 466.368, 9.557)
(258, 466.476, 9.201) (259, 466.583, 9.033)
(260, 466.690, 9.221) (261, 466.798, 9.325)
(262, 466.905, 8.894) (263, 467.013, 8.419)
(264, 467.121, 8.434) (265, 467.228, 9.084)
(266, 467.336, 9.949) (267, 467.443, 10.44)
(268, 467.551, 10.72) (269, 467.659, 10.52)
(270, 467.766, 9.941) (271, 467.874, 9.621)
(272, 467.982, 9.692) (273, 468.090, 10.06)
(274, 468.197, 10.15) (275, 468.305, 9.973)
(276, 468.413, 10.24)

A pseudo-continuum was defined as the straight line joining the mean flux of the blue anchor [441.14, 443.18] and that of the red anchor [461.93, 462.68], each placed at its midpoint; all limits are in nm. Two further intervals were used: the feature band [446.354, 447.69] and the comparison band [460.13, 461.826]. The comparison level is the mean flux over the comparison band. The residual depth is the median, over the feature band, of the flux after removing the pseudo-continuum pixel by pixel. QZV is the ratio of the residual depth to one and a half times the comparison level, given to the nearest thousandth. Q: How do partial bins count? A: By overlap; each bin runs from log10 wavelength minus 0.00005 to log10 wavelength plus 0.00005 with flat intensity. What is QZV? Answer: -0.013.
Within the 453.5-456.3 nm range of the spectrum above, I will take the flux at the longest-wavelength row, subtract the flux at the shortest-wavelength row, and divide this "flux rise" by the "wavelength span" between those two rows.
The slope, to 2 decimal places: 0.46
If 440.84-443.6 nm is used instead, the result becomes 0.25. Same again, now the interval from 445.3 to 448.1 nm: -0.36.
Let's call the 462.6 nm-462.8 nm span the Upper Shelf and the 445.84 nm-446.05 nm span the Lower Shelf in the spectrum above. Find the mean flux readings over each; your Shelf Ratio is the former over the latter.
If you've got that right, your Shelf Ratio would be 1.33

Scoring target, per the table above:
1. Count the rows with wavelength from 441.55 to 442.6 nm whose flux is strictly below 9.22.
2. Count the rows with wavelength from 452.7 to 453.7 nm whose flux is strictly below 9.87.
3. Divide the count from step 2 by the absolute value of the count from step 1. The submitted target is 1.1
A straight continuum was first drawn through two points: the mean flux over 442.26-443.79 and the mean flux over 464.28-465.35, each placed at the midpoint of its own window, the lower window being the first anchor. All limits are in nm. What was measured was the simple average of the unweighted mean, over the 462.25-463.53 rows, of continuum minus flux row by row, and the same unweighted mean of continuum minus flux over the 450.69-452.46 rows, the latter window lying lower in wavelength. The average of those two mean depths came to -0.69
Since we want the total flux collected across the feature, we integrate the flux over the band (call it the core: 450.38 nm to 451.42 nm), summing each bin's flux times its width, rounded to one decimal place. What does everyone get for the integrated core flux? 10.1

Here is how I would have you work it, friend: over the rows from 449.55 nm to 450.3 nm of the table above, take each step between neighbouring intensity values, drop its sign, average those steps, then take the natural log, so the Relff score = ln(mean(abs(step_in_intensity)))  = -1.8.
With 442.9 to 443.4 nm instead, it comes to -1.5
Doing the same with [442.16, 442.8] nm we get -1.4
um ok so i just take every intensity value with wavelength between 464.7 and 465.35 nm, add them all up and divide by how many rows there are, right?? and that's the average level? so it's 9.3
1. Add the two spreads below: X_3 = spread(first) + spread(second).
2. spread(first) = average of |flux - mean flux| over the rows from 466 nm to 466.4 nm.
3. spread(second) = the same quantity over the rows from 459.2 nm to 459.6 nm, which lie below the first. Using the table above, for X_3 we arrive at 0.59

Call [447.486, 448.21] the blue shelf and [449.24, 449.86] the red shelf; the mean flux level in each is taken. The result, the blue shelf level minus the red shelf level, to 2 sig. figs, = 0.25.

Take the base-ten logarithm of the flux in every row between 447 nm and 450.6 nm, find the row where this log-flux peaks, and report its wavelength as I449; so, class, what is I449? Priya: 447.537 nm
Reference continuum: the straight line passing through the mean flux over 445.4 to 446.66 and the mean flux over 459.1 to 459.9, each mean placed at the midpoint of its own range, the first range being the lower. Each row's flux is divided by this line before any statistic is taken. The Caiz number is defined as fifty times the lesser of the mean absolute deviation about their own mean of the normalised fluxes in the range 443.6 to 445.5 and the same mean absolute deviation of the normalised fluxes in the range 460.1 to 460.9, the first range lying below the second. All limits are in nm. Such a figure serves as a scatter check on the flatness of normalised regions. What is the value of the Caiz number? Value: 1.7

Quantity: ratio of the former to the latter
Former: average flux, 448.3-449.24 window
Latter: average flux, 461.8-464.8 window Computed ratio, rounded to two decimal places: 0.94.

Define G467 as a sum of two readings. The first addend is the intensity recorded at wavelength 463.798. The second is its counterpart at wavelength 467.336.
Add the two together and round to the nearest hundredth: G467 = 19.53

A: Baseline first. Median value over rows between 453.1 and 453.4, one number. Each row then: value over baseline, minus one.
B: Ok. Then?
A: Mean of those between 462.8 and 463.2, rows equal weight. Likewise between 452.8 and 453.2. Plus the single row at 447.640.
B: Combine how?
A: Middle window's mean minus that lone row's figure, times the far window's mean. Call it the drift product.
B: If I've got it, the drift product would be -0.013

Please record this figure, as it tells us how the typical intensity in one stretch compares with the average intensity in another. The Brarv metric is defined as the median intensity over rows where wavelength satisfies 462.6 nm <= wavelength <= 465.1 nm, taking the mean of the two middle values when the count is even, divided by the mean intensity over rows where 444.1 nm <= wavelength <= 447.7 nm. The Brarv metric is 1.06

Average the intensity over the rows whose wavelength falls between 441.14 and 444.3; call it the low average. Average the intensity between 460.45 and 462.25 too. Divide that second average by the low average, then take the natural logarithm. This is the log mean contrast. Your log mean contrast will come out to 0.19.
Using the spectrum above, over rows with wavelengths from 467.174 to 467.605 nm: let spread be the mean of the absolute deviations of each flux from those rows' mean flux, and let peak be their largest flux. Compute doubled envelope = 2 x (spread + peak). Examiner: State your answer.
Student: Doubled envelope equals 22.5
